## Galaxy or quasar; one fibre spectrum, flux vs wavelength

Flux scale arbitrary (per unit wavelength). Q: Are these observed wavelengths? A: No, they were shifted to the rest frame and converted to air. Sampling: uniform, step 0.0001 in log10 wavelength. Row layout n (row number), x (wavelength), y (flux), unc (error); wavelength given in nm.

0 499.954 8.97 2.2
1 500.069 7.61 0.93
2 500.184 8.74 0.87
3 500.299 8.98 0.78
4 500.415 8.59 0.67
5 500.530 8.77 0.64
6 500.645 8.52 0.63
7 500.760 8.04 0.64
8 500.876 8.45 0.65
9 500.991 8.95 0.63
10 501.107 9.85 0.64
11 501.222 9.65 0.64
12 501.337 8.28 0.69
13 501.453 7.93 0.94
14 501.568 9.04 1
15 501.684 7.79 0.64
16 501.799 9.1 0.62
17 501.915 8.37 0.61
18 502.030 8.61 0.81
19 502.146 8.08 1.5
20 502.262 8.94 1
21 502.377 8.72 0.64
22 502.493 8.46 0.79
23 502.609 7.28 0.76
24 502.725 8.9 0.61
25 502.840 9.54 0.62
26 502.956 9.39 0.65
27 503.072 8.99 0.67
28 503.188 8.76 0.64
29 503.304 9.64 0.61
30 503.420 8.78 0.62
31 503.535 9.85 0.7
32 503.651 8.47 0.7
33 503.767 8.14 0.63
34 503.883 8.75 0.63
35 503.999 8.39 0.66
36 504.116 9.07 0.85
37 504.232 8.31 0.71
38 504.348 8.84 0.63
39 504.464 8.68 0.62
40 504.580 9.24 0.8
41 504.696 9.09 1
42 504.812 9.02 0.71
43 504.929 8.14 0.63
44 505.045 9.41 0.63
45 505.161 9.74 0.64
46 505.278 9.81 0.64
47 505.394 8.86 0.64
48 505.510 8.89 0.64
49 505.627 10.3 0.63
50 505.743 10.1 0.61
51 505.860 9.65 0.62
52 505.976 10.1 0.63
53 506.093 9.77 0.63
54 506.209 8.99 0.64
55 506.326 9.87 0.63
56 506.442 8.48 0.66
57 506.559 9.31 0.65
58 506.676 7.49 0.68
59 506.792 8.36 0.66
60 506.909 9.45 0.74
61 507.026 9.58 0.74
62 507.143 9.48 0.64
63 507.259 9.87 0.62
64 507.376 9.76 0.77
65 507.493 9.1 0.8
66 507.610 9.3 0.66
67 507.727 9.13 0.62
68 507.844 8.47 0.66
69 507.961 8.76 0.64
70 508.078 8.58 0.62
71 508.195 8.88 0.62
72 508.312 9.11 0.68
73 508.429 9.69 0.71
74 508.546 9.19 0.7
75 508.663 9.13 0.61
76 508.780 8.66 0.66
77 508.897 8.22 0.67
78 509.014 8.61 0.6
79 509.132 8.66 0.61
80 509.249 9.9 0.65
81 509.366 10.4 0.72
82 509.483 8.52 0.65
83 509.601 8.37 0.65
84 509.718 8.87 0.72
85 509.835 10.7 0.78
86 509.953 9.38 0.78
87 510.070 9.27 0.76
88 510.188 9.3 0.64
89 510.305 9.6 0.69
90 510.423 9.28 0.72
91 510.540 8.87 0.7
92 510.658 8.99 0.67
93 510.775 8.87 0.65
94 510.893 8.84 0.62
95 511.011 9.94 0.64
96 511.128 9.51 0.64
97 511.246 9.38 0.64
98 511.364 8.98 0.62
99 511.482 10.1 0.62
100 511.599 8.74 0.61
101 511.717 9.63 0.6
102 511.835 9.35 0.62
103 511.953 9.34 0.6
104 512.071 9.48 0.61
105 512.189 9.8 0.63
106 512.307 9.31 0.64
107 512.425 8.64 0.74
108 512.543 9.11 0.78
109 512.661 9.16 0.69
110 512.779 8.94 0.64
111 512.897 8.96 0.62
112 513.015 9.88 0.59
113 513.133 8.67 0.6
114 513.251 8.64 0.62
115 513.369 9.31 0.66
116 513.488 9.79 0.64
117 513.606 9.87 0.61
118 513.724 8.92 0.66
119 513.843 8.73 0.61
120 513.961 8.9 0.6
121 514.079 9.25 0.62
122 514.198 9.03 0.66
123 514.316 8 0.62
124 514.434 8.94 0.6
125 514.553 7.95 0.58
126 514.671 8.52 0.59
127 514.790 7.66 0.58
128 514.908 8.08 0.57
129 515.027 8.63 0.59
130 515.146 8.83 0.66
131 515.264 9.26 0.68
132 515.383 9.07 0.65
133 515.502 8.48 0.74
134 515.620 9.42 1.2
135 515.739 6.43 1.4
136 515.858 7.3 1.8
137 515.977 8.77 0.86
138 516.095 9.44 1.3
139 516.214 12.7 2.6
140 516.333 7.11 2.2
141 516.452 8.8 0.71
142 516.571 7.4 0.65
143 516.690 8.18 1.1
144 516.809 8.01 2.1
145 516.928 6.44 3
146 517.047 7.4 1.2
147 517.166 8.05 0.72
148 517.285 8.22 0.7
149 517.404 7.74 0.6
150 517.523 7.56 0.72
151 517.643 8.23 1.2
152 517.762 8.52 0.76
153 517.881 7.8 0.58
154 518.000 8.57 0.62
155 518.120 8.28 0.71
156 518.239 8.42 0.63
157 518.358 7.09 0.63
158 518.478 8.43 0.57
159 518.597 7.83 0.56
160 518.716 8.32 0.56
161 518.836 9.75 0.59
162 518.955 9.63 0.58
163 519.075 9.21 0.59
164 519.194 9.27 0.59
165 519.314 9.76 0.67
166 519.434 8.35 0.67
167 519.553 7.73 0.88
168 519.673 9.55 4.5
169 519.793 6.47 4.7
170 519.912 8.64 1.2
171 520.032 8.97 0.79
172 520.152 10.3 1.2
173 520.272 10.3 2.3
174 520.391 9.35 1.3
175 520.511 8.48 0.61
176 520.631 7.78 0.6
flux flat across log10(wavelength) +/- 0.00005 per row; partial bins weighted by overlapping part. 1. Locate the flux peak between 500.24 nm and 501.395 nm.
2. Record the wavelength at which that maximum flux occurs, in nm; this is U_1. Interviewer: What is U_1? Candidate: 501.107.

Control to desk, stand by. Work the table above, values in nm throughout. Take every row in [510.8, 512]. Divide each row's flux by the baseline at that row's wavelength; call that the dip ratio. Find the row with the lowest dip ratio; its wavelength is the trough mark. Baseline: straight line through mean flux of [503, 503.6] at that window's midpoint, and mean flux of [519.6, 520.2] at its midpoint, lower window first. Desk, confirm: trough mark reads 511.599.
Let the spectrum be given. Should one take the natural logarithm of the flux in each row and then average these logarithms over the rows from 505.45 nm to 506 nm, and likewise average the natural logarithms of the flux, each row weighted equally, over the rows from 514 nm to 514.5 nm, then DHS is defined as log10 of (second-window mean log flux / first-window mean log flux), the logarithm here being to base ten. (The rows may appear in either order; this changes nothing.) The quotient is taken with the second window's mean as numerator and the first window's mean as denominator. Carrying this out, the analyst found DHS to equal -0.021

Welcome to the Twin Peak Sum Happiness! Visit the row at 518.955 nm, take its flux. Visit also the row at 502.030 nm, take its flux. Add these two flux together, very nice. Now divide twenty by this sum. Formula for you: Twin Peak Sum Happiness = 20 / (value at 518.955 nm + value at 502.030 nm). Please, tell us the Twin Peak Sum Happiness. 1.10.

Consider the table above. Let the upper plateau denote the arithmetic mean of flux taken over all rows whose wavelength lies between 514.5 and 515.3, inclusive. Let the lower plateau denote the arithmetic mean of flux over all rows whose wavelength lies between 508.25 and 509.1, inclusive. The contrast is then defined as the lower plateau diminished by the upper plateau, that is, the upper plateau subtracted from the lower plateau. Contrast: 0.53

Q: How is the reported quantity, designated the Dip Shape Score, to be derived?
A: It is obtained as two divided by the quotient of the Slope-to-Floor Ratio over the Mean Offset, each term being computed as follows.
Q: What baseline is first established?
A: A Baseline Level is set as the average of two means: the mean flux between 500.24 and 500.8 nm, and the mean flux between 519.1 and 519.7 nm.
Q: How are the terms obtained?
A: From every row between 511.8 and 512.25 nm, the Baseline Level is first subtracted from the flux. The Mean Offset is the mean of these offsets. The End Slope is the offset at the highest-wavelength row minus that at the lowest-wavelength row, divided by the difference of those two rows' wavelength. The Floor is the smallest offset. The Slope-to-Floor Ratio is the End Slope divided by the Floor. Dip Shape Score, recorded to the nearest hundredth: 0.68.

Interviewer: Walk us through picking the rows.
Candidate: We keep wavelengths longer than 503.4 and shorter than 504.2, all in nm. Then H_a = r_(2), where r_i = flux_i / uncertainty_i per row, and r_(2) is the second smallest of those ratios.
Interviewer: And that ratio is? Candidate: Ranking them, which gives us 12.1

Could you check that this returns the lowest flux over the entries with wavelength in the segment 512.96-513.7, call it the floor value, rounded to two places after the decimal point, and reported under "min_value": 8.64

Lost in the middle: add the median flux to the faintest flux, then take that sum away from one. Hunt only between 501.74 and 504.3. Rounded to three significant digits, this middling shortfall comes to -15.0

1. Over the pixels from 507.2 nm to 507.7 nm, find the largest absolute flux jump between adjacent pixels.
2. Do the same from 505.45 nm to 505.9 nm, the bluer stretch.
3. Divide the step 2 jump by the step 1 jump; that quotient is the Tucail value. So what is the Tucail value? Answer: 2.1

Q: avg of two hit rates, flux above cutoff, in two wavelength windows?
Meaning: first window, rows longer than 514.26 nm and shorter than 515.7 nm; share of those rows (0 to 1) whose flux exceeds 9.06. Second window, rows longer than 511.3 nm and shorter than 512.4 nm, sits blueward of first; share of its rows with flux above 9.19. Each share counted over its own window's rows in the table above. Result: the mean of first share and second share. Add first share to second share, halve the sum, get 0.51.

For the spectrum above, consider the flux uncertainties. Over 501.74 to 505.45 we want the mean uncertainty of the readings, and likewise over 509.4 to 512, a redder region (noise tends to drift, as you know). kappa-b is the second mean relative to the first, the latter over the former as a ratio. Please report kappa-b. 0.9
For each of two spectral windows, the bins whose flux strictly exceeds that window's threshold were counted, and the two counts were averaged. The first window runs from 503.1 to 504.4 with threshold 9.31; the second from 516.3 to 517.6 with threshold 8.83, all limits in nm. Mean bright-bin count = 1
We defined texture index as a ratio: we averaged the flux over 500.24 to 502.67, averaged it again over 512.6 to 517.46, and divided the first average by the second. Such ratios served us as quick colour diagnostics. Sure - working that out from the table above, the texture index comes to 1.00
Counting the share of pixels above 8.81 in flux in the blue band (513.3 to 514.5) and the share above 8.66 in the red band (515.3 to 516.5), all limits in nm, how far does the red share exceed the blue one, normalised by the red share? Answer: -0.3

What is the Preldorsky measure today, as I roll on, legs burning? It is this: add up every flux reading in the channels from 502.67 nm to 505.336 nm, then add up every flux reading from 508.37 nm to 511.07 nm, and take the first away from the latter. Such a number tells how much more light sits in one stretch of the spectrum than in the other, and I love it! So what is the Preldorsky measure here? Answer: 4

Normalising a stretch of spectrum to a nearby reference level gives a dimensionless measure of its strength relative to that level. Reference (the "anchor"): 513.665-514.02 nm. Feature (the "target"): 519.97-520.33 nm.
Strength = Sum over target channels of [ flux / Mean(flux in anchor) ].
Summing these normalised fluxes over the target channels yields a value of 3.34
